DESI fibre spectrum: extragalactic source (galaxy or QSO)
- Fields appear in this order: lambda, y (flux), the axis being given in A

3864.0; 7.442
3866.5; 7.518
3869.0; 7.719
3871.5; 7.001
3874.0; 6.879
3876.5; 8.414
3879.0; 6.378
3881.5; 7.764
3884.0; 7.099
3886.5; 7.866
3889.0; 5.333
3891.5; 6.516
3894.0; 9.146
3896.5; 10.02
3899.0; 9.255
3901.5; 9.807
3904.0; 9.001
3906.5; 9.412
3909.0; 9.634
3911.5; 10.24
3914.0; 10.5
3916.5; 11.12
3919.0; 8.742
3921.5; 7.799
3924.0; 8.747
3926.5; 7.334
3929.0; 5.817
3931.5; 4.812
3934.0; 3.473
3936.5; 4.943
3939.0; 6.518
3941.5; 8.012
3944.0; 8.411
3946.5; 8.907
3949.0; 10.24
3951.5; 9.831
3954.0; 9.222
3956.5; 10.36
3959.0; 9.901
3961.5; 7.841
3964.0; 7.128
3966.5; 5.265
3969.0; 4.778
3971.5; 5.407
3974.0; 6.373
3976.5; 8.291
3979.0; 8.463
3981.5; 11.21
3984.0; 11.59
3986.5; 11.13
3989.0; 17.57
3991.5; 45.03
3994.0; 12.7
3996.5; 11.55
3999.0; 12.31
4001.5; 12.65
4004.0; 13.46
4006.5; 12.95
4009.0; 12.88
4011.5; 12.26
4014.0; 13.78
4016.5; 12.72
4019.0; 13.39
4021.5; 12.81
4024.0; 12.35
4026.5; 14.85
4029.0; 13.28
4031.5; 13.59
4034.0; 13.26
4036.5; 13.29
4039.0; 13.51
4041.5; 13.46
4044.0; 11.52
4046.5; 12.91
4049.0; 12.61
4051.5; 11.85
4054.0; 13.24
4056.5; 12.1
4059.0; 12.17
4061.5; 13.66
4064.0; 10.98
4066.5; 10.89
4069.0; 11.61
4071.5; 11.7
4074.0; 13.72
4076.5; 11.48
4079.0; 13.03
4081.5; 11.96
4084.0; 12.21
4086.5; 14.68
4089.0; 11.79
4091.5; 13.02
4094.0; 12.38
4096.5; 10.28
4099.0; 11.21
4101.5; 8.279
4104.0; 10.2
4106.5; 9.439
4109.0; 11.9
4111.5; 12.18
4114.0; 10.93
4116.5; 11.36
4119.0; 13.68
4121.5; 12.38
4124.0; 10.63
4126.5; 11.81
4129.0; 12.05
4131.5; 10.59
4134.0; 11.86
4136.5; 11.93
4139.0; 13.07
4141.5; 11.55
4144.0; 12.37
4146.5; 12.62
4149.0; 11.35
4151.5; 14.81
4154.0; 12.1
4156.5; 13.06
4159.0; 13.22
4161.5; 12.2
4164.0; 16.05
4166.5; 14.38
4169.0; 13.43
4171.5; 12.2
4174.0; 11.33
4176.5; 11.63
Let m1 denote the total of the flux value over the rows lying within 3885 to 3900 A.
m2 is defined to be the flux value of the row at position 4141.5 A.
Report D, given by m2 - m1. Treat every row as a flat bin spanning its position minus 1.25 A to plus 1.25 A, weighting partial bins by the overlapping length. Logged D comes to -37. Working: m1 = 48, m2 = 11.55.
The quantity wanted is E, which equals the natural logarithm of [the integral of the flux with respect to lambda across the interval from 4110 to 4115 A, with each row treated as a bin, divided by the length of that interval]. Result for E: 2.45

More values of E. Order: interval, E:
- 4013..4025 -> 2.57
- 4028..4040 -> 2.59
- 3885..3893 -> 1.90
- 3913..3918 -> 2.37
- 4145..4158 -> 2.55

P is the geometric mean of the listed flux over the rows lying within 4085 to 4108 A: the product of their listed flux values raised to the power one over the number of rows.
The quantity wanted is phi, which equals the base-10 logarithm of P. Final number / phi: 1.05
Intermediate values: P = 11.1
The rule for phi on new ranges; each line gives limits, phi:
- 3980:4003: 1.16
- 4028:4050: 1.12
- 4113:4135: 1.07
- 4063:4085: 1.08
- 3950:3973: 0.87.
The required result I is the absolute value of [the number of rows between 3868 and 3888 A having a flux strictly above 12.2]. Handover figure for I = 0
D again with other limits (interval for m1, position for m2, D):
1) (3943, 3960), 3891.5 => -60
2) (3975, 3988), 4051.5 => -39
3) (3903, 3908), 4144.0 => -6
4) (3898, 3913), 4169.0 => -44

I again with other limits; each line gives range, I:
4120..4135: 1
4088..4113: 2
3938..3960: 0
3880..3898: 0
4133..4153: 4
